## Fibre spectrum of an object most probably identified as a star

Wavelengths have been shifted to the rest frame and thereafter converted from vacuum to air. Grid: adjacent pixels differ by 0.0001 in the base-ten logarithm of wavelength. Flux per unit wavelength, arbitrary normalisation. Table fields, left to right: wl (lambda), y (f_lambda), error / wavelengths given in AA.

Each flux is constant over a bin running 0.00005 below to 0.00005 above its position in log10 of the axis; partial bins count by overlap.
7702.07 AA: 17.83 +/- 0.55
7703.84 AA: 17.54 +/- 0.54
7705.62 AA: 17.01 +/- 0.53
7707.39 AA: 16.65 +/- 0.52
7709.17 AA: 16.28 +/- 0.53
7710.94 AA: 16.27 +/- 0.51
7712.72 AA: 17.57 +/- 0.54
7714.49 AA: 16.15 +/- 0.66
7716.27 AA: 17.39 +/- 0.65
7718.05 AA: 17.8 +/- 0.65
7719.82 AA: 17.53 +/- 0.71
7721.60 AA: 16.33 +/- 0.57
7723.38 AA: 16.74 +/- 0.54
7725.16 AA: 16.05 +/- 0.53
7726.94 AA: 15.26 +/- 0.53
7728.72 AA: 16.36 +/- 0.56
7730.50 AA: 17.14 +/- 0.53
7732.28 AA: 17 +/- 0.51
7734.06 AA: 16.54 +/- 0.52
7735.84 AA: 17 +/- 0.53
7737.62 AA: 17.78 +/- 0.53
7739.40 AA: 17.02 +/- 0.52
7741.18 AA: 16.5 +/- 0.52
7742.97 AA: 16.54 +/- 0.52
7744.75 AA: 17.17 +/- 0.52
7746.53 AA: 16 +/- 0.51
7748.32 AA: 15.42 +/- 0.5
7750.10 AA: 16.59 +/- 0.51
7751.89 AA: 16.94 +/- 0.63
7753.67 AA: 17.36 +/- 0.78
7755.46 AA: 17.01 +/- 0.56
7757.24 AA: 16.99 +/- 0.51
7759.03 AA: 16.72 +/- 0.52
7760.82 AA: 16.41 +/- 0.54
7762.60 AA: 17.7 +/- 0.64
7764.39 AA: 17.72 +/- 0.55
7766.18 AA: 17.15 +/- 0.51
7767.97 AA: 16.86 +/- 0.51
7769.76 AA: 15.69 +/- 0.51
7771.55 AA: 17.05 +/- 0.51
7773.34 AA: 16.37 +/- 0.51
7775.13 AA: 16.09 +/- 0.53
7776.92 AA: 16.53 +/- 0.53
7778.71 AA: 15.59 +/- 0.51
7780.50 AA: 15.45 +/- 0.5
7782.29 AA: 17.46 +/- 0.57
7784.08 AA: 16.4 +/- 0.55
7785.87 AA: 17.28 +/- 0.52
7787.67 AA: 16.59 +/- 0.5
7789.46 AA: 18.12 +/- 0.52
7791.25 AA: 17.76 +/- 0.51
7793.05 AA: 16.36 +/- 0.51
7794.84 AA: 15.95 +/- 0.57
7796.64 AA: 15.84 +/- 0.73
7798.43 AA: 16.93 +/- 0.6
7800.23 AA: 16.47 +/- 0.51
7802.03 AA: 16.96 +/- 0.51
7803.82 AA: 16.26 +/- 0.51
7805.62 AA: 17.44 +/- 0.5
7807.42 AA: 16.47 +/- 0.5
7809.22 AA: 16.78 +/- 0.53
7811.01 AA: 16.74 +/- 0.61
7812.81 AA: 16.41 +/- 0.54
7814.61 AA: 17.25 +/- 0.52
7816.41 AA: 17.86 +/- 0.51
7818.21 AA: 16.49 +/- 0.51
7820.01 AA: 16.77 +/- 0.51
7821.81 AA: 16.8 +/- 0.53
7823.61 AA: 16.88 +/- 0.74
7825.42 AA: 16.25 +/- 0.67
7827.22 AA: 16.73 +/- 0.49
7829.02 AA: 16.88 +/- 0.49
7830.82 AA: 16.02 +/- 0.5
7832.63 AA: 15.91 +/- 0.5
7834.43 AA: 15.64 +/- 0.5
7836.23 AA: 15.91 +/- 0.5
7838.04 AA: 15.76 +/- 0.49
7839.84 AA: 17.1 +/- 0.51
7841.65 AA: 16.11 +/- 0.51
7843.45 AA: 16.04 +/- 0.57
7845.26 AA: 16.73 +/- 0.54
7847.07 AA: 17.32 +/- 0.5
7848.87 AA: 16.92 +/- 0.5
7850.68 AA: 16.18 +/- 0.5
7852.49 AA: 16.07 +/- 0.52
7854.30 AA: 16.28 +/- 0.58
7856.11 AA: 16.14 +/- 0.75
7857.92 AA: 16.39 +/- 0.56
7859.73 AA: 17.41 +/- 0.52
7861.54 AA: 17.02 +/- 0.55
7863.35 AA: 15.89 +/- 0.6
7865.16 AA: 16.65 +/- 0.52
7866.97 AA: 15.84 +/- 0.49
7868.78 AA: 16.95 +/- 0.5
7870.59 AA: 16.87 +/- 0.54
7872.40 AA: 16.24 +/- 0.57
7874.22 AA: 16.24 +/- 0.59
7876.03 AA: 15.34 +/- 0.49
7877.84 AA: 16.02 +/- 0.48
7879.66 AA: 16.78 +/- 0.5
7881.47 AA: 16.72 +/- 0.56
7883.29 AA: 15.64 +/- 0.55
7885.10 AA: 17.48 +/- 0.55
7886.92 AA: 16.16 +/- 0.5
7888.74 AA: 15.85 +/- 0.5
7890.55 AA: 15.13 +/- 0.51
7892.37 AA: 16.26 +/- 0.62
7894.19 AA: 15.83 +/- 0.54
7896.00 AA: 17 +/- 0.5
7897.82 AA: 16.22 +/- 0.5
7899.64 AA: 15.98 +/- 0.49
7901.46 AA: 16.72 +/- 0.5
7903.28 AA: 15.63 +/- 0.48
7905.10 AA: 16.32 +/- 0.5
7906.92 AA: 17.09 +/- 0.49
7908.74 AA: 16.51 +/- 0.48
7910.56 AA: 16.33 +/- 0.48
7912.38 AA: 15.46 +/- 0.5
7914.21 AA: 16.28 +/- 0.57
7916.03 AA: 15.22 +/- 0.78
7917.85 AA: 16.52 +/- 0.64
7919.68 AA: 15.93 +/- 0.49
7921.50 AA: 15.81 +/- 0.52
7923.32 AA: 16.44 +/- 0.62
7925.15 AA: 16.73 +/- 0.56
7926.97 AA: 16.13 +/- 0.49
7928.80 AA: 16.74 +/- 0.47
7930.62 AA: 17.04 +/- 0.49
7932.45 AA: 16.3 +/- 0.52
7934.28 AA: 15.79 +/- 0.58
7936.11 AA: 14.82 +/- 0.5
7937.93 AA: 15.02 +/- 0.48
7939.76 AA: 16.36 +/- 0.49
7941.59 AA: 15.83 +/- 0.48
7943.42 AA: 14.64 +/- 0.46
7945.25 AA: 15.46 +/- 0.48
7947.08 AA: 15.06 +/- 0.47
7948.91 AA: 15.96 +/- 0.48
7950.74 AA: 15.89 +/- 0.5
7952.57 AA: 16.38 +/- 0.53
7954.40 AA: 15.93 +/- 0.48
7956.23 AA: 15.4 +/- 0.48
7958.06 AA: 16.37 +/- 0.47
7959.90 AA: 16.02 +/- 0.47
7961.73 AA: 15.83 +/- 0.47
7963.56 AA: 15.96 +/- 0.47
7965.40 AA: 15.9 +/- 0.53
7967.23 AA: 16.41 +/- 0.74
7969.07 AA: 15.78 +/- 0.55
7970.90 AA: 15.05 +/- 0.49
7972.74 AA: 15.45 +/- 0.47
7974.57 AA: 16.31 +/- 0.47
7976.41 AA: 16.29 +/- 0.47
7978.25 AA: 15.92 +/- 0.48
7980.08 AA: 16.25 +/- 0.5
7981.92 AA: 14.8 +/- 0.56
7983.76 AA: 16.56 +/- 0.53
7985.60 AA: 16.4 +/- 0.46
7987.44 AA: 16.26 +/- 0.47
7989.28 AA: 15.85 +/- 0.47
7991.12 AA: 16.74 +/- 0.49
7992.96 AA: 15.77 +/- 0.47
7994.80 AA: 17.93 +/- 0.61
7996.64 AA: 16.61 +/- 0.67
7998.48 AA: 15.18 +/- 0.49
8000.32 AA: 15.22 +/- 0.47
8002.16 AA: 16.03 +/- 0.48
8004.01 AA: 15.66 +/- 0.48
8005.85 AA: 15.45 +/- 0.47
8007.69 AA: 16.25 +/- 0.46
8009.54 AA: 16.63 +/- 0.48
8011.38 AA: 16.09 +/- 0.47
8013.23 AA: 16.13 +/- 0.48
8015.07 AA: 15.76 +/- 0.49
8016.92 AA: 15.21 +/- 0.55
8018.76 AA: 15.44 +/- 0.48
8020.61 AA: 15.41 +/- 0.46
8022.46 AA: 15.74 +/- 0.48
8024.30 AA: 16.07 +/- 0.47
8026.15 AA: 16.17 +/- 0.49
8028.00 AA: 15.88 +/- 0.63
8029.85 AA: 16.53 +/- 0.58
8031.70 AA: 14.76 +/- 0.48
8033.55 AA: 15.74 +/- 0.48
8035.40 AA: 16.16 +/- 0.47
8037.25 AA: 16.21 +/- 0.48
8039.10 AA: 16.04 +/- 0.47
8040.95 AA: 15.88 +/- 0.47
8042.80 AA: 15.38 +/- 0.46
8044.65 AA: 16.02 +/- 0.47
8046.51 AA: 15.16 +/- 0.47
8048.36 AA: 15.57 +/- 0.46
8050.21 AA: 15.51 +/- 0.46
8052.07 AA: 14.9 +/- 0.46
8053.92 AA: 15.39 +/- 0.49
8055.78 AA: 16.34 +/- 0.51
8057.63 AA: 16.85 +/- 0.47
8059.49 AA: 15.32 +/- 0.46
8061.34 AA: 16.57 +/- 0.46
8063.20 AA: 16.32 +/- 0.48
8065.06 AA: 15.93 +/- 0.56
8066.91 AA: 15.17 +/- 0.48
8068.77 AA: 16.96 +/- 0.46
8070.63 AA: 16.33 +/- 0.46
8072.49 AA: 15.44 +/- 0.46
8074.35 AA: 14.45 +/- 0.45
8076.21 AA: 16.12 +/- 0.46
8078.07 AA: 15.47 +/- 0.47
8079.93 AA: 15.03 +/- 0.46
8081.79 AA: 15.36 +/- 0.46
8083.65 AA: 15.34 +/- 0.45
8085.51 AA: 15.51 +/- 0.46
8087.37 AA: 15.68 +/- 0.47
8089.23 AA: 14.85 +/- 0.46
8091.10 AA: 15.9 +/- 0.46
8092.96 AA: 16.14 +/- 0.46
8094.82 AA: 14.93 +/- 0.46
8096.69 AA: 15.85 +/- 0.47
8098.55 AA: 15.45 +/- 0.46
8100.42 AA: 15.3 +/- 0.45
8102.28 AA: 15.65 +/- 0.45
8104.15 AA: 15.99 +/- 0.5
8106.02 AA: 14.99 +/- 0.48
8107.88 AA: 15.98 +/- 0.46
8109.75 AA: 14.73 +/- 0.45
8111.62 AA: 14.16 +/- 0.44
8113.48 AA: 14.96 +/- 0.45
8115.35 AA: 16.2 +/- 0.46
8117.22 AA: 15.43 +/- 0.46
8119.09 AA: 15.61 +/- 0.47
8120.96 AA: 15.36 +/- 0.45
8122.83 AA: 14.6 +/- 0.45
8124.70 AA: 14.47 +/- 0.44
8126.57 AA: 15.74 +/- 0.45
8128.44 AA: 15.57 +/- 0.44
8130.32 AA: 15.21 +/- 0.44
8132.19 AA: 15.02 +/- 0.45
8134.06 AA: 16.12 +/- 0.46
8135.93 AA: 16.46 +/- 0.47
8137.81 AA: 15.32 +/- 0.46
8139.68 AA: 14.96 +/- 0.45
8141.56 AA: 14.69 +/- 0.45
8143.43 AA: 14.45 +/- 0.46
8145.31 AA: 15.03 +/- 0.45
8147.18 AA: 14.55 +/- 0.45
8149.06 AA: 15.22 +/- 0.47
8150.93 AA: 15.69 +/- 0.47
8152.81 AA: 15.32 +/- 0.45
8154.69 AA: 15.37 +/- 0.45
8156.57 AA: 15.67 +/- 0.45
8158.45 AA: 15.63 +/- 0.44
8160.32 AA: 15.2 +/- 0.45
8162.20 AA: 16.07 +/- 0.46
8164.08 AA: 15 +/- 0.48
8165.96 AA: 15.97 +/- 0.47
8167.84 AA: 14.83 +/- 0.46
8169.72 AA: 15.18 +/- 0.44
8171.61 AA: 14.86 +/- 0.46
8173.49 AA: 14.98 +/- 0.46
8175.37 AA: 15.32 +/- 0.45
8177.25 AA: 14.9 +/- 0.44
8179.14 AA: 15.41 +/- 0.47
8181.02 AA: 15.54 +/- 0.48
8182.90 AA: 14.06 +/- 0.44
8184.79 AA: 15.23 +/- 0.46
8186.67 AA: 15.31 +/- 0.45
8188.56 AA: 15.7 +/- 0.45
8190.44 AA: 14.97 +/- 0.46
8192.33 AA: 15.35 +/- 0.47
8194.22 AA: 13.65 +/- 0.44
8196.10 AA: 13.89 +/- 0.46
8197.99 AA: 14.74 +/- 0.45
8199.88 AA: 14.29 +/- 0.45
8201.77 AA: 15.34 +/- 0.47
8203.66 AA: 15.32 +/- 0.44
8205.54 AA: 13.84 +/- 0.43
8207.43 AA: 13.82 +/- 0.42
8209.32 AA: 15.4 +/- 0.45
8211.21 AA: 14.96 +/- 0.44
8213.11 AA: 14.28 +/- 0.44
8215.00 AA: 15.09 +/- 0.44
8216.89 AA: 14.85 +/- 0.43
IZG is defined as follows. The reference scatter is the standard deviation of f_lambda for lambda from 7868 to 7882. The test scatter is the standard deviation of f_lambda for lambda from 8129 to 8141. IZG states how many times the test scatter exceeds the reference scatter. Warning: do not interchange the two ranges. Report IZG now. 1.1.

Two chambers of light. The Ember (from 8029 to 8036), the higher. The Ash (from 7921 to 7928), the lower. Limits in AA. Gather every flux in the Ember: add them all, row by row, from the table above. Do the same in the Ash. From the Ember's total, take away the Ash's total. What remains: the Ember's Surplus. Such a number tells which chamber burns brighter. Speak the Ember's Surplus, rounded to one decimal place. -1.9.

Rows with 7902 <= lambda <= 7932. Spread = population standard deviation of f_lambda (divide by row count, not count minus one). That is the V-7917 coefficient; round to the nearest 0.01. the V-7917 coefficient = 0.52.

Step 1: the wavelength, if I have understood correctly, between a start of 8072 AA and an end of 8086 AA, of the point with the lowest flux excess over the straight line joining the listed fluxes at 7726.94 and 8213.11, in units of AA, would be 8074.35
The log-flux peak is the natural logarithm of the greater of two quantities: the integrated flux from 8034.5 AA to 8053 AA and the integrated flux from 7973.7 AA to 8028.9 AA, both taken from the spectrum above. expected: 6.8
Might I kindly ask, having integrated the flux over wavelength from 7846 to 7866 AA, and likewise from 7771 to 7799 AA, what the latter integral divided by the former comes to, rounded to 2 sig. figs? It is 1.4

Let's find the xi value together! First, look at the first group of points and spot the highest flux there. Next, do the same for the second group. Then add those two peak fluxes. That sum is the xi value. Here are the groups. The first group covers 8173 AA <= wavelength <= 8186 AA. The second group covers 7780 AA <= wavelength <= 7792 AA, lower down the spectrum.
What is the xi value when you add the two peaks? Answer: 33.7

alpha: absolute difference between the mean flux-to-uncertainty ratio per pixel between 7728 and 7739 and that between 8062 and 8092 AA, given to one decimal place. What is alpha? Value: 1.3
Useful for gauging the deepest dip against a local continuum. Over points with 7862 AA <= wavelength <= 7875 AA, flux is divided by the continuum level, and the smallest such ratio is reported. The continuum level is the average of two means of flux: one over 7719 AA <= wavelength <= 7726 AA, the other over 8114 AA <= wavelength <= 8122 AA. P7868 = 0.98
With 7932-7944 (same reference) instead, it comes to 0.91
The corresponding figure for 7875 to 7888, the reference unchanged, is 0.95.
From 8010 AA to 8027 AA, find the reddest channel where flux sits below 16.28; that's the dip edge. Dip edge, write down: 8026.15 AA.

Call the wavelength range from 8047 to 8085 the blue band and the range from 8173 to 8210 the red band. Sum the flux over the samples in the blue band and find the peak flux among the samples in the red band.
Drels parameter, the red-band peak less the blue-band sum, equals -299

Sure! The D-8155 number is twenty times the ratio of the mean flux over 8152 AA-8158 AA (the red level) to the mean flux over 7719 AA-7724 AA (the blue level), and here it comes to 18.3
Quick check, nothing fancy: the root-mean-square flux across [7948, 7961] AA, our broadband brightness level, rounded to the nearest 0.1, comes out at 16.0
